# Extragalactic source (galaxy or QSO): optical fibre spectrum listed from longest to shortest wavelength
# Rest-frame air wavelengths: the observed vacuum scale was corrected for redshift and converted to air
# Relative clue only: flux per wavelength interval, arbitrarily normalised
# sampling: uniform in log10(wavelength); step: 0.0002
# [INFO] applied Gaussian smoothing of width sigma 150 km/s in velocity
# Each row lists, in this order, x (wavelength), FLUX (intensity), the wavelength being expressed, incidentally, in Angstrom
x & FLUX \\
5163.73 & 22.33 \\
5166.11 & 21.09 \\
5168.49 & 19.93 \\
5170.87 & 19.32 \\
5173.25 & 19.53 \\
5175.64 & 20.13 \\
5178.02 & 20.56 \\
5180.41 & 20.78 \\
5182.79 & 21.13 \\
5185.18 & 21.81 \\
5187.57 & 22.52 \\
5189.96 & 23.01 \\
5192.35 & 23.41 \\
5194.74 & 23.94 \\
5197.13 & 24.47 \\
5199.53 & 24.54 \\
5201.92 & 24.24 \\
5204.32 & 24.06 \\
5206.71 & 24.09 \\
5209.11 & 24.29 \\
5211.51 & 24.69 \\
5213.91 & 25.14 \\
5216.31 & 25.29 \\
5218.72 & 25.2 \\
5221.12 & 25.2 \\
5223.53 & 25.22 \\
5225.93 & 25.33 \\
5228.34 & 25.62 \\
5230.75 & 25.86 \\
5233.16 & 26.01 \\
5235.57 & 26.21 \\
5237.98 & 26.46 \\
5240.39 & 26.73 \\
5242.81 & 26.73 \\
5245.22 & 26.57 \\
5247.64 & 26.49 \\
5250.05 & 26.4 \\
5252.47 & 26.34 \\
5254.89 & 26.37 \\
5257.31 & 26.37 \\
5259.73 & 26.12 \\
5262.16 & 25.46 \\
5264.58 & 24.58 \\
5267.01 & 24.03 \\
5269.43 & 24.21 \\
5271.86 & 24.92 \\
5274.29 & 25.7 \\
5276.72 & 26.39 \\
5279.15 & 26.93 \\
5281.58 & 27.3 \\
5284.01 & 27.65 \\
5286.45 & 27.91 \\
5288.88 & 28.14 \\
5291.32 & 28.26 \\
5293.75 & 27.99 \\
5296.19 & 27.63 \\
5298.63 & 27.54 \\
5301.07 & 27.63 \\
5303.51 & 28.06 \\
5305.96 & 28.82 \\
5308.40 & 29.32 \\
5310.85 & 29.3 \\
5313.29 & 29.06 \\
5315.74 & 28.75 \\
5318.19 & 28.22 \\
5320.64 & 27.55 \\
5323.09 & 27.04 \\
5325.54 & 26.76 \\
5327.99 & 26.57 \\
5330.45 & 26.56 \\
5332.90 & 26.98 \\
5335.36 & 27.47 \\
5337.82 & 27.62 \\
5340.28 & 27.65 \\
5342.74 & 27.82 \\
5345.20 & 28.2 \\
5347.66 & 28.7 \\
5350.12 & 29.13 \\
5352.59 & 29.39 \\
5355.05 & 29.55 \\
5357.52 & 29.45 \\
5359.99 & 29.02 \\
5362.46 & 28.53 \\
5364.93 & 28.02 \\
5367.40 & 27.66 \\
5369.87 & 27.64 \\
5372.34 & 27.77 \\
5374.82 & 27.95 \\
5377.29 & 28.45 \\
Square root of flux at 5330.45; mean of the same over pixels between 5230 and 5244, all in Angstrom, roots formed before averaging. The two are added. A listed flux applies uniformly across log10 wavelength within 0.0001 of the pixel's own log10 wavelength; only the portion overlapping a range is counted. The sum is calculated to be 10.3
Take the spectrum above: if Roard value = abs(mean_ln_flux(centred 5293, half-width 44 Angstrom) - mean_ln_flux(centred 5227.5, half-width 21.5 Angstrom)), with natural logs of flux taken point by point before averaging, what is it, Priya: 0.05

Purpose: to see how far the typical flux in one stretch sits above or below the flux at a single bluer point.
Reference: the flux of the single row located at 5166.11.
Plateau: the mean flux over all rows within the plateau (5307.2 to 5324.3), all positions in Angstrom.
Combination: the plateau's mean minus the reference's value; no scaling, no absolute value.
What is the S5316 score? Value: 7.4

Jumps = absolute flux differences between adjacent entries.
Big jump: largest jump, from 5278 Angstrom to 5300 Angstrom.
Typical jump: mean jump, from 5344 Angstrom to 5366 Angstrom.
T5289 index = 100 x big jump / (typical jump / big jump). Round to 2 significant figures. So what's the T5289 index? 38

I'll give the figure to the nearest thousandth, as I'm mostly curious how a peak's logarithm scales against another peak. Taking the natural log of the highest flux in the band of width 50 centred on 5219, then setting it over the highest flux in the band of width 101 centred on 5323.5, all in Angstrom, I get 0.111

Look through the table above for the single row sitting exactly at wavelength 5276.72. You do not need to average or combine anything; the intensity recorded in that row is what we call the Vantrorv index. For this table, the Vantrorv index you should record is 26.39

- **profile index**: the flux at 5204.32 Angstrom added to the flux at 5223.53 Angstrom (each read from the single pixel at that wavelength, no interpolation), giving 49.3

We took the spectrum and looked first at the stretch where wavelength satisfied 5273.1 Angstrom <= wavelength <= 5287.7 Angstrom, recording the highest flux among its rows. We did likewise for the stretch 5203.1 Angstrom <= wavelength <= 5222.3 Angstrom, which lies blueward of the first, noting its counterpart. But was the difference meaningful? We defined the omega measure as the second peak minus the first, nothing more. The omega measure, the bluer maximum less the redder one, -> -2.6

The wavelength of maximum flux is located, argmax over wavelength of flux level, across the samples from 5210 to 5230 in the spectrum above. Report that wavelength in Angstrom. 5228.34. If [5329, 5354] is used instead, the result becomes 5352.59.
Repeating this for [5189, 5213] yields 5211.51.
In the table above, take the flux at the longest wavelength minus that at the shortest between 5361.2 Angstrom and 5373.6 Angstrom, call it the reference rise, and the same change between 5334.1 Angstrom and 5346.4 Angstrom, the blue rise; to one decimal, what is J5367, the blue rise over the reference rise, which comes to -1.0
